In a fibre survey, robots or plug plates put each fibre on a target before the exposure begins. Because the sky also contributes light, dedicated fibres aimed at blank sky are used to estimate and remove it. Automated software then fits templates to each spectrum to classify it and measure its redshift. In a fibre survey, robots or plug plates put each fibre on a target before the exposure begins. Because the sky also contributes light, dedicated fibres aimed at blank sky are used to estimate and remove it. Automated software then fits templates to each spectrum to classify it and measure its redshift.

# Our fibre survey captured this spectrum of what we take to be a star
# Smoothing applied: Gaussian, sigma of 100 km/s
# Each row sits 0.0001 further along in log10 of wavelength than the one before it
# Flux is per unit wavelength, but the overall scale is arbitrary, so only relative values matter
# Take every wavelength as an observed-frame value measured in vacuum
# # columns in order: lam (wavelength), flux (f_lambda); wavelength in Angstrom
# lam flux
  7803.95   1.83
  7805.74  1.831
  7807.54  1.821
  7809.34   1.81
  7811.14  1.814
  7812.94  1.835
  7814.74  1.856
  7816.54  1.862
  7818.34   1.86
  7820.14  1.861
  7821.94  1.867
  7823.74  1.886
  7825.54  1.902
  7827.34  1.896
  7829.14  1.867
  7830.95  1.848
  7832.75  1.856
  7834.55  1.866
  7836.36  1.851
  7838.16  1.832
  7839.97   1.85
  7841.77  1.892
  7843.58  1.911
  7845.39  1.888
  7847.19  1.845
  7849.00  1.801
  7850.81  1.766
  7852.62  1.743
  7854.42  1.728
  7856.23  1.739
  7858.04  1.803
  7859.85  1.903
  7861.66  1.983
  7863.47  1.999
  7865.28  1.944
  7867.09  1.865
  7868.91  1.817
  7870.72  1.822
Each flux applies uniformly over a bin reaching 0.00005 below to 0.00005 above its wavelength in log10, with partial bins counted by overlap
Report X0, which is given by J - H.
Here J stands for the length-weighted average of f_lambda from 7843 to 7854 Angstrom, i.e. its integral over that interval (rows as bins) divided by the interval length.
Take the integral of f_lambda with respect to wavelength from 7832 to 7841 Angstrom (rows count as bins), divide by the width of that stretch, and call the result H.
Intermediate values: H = 1.85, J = 1.82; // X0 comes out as -0.033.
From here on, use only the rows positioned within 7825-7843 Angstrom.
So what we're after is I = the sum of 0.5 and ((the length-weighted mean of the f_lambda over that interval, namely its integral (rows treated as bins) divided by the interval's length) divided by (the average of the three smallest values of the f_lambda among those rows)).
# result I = 1.51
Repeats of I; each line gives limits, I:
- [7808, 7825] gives 1.52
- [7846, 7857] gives 1.52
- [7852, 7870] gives 1.57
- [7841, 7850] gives 1.51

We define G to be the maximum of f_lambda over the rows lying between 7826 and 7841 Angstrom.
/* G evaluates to 1.896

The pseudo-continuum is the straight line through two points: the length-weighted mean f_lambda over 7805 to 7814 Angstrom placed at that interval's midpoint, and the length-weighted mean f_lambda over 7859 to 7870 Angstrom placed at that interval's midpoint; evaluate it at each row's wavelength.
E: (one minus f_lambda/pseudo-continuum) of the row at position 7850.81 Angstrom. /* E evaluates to 0.067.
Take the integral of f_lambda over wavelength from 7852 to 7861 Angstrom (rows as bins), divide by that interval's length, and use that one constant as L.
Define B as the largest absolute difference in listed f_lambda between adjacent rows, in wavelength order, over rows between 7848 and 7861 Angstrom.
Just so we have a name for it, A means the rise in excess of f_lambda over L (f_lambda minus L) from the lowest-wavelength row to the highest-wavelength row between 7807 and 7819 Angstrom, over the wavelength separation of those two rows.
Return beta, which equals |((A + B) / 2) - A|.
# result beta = 0.048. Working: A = 0.0036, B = 0.100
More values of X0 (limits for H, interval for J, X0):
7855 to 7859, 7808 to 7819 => 0.069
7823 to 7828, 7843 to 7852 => -0.061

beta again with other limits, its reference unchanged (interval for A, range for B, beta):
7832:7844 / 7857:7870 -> 0.047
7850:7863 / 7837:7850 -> 0.012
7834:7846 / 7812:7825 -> 0.009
